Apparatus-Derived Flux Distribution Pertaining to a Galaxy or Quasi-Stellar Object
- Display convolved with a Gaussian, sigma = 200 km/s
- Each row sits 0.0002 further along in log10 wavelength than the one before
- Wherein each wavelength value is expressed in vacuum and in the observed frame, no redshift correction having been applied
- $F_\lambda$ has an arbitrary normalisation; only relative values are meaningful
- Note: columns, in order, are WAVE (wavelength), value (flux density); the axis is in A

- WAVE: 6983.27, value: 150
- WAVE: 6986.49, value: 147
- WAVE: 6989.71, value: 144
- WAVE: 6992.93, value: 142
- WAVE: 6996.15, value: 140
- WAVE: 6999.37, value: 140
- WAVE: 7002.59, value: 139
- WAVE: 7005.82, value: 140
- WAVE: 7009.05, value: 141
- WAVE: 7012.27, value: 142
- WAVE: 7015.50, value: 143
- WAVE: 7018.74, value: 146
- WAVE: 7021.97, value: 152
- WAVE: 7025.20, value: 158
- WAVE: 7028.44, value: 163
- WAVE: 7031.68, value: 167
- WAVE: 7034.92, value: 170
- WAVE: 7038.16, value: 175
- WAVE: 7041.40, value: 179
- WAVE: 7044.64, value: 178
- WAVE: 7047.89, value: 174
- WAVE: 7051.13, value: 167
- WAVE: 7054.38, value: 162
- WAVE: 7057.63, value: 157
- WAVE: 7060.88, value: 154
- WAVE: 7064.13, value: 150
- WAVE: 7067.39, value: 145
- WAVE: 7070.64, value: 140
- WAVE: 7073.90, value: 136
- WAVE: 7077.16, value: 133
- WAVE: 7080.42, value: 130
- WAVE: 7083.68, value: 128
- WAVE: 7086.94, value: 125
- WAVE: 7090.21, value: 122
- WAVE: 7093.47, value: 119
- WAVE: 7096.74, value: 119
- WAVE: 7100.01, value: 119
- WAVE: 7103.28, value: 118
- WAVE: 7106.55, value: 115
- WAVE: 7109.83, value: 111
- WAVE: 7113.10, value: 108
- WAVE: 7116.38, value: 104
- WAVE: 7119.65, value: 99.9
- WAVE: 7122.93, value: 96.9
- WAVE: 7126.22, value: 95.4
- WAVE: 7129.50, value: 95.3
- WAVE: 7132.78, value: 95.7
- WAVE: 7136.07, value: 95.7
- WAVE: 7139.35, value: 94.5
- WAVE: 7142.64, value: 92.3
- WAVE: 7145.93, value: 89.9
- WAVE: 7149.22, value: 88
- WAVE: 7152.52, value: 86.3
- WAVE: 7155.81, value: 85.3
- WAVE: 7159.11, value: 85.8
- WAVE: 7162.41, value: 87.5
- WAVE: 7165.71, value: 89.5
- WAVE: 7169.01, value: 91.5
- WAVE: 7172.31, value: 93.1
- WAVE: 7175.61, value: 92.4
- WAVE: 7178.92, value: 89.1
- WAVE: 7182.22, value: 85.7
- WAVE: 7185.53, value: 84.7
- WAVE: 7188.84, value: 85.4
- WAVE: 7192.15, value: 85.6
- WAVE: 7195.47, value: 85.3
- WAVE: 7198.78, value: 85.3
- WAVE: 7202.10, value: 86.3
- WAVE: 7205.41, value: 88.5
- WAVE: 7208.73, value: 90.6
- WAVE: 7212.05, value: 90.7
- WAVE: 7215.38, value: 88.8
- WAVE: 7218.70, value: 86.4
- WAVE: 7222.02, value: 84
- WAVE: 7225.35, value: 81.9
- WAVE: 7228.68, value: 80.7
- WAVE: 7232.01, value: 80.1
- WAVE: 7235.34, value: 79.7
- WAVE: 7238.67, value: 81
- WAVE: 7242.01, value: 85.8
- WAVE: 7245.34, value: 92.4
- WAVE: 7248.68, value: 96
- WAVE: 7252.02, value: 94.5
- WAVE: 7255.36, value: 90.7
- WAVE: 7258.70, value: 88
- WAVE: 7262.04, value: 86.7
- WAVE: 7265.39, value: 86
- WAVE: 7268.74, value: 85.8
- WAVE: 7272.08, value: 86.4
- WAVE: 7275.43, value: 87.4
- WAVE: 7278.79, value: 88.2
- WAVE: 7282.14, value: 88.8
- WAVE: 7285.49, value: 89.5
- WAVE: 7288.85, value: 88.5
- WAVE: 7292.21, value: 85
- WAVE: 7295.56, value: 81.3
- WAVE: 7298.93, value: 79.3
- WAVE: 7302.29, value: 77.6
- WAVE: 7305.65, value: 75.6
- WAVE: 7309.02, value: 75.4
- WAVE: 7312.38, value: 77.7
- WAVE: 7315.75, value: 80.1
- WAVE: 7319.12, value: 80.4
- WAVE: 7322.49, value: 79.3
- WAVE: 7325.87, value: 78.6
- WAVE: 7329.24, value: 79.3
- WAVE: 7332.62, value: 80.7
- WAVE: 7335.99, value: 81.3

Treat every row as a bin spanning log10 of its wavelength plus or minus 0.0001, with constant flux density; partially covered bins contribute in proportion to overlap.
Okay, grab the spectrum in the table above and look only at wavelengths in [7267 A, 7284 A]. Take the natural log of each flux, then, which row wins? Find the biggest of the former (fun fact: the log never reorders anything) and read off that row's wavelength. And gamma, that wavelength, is 7282.14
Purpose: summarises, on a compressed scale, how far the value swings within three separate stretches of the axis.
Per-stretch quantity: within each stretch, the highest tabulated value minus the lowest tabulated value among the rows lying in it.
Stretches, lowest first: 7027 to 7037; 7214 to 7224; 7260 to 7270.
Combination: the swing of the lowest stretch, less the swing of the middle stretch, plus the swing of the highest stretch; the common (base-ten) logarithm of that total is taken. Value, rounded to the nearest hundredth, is 0.49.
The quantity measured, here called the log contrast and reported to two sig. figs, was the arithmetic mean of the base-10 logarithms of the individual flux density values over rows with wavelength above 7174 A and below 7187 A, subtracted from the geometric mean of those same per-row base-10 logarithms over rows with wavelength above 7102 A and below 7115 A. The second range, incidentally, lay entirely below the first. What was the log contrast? 0.11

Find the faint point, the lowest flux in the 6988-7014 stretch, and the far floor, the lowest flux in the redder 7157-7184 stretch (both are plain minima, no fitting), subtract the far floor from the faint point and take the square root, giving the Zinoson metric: 7.3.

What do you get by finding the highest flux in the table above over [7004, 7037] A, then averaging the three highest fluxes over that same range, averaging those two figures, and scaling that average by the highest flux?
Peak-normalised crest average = 0.990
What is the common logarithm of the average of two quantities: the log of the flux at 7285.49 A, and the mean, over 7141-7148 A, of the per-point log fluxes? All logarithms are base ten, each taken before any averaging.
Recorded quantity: 0.291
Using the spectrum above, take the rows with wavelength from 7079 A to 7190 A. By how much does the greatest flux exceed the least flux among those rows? 45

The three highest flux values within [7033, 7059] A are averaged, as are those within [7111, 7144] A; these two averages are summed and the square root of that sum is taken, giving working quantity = 16.8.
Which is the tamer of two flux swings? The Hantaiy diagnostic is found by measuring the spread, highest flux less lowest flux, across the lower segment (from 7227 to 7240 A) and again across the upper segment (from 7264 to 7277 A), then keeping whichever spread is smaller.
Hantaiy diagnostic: 1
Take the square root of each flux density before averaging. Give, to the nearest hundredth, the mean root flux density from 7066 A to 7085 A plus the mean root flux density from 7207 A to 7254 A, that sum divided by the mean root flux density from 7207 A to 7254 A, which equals 2.25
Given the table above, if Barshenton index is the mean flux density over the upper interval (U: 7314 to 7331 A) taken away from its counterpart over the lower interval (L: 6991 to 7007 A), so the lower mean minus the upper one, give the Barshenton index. 61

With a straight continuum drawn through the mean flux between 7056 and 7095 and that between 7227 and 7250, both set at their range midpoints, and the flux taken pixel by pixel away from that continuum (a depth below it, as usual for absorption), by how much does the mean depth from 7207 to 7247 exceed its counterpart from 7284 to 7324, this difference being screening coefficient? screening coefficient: 20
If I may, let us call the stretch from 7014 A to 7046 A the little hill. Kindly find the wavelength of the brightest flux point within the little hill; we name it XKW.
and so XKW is 7041.40 A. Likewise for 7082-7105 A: 7083.68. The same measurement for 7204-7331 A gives 7248.68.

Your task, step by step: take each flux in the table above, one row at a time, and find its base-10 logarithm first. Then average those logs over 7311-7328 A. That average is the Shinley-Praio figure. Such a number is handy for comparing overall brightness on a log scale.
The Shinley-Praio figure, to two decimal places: 1.90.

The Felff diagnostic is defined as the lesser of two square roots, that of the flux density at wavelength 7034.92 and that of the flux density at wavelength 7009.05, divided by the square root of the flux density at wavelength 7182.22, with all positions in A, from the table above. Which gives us 1.28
